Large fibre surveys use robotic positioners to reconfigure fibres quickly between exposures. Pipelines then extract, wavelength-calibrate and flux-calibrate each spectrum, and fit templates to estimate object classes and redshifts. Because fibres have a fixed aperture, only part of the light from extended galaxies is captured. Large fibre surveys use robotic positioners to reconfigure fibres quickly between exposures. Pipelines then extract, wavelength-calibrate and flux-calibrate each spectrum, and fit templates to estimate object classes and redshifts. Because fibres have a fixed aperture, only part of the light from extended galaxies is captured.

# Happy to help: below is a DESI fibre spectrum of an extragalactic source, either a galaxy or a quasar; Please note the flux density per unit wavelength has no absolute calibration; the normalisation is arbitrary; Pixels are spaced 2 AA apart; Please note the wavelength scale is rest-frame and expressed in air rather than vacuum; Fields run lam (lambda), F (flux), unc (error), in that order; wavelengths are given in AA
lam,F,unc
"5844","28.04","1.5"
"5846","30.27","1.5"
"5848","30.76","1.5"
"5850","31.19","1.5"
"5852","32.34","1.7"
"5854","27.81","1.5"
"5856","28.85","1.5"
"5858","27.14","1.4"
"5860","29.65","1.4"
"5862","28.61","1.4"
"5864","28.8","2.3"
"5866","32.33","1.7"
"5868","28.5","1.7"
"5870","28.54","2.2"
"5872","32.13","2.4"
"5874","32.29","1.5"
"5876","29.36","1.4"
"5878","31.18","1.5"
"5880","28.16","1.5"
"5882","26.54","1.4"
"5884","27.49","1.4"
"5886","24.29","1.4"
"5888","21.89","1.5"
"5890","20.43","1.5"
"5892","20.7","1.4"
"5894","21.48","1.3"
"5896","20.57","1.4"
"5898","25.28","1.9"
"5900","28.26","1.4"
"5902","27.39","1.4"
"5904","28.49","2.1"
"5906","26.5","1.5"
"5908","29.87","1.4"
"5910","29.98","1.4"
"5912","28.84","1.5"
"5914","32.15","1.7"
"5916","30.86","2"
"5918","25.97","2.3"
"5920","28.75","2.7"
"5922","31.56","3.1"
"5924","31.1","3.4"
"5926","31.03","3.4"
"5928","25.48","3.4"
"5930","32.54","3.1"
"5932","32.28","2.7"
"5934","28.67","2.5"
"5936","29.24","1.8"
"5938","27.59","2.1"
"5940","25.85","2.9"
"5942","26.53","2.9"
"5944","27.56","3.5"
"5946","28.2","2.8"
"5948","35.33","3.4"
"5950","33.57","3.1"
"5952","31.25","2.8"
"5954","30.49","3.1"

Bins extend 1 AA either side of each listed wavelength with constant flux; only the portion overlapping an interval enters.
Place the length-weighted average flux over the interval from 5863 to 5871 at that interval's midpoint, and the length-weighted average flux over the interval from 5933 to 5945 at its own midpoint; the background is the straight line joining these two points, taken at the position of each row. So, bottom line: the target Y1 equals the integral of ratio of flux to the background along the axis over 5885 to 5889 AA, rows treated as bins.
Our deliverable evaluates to 3.2 AA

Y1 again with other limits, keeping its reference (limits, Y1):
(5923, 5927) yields 4.4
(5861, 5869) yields 8.0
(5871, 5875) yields 4.4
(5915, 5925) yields 10.6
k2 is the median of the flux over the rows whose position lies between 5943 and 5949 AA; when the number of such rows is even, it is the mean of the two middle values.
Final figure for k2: 28.2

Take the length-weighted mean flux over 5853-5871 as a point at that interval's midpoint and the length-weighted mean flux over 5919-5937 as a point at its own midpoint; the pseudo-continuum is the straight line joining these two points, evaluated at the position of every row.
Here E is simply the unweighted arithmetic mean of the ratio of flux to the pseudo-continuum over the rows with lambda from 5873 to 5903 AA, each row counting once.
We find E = 0.87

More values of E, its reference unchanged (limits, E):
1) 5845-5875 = 1.04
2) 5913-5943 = 0.97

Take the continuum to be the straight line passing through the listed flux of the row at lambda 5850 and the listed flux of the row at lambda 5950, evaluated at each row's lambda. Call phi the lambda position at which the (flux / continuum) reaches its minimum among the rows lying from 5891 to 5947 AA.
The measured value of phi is 5896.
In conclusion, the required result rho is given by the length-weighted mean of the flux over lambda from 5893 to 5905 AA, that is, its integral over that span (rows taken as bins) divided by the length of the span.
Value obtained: 25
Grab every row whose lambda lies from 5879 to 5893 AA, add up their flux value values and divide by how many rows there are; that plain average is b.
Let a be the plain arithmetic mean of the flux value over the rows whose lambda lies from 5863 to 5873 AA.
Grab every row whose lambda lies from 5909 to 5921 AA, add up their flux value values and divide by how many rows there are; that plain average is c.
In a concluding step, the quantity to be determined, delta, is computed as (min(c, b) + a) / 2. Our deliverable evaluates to 27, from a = 30.1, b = 24.2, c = 29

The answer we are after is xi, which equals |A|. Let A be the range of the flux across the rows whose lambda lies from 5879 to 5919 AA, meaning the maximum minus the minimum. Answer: 12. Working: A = 12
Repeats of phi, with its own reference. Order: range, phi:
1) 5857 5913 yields 5890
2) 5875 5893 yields 5890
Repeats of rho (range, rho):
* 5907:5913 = 30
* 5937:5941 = 27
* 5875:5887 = 28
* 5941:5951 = 30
